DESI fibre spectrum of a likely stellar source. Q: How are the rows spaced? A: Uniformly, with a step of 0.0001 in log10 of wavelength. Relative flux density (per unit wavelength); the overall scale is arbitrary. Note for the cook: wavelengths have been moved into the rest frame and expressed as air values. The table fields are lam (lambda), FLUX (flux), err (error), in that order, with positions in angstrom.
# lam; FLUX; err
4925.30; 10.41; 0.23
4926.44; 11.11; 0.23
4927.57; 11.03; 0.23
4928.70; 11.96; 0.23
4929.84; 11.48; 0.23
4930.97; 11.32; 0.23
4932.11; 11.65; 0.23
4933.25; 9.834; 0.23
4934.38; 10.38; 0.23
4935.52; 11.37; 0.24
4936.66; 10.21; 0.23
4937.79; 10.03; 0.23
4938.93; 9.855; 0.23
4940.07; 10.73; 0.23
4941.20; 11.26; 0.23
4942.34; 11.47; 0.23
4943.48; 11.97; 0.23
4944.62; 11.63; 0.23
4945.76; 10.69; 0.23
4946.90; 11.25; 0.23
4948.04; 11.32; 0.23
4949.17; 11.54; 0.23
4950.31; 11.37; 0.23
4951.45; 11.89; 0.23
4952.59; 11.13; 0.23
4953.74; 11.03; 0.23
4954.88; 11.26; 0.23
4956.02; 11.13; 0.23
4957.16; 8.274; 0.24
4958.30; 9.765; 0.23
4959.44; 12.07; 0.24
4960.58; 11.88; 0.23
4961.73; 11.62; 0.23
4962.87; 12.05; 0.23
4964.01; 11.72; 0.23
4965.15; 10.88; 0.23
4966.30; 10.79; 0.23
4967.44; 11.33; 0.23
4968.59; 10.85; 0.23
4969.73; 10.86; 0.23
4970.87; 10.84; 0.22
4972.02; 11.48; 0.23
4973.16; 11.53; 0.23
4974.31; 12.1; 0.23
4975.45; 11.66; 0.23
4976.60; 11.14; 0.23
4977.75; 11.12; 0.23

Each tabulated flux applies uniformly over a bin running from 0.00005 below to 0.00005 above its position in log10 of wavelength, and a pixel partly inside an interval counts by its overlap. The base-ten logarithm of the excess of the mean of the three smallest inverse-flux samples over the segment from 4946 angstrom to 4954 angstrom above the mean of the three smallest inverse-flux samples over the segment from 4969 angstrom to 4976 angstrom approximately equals -2.92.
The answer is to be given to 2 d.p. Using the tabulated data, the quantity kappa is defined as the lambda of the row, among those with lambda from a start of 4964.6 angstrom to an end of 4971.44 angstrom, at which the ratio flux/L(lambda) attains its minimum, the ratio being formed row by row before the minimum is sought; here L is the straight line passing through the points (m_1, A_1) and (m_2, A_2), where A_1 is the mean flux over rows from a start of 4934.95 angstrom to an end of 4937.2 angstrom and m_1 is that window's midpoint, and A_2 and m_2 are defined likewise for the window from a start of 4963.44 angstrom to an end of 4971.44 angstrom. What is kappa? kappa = 4966.30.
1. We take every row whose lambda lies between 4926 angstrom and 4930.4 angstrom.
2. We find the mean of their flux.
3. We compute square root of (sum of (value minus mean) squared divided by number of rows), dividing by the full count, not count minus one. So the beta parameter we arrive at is 0.37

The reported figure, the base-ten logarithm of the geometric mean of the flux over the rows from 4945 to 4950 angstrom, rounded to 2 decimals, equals 1.05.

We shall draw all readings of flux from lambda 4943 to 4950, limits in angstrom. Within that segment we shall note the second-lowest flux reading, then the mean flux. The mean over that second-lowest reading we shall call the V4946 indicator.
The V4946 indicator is 1.01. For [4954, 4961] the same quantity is 1.10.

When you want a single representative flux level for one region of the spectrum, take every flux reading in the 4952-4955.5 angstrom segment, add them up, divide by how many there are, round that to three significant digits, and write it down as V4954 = 11.1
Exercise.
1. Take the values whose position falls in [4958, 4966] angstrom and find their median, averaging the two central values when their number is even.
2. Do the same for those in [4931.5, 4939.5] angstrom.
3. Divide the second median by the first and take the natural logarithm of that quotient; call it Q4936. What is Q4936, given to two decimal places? -0.14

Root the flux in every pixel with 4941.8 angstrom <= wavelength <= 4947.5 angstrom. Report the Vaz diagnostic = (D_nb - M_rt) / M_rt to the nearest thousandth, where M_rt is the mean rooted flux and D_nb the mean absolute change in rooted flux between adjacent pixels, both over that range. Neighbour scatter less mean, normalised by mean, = -0.974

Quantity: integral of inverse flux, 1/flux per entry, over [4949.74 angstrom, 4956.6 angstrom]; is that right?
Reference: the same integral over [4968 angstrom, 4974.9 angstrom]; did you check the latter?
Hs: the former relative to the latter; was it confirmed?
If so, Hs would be 0.99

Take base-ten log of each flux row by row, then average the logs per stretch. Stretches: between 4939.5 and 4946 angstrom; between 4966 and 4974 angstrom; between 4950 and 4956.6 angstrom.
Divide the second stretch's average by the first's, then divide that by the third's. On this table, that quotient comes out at 0.94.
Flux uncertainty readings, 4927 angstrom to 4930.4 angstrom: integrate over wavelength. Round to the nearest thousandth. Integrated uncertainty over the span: 0.783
